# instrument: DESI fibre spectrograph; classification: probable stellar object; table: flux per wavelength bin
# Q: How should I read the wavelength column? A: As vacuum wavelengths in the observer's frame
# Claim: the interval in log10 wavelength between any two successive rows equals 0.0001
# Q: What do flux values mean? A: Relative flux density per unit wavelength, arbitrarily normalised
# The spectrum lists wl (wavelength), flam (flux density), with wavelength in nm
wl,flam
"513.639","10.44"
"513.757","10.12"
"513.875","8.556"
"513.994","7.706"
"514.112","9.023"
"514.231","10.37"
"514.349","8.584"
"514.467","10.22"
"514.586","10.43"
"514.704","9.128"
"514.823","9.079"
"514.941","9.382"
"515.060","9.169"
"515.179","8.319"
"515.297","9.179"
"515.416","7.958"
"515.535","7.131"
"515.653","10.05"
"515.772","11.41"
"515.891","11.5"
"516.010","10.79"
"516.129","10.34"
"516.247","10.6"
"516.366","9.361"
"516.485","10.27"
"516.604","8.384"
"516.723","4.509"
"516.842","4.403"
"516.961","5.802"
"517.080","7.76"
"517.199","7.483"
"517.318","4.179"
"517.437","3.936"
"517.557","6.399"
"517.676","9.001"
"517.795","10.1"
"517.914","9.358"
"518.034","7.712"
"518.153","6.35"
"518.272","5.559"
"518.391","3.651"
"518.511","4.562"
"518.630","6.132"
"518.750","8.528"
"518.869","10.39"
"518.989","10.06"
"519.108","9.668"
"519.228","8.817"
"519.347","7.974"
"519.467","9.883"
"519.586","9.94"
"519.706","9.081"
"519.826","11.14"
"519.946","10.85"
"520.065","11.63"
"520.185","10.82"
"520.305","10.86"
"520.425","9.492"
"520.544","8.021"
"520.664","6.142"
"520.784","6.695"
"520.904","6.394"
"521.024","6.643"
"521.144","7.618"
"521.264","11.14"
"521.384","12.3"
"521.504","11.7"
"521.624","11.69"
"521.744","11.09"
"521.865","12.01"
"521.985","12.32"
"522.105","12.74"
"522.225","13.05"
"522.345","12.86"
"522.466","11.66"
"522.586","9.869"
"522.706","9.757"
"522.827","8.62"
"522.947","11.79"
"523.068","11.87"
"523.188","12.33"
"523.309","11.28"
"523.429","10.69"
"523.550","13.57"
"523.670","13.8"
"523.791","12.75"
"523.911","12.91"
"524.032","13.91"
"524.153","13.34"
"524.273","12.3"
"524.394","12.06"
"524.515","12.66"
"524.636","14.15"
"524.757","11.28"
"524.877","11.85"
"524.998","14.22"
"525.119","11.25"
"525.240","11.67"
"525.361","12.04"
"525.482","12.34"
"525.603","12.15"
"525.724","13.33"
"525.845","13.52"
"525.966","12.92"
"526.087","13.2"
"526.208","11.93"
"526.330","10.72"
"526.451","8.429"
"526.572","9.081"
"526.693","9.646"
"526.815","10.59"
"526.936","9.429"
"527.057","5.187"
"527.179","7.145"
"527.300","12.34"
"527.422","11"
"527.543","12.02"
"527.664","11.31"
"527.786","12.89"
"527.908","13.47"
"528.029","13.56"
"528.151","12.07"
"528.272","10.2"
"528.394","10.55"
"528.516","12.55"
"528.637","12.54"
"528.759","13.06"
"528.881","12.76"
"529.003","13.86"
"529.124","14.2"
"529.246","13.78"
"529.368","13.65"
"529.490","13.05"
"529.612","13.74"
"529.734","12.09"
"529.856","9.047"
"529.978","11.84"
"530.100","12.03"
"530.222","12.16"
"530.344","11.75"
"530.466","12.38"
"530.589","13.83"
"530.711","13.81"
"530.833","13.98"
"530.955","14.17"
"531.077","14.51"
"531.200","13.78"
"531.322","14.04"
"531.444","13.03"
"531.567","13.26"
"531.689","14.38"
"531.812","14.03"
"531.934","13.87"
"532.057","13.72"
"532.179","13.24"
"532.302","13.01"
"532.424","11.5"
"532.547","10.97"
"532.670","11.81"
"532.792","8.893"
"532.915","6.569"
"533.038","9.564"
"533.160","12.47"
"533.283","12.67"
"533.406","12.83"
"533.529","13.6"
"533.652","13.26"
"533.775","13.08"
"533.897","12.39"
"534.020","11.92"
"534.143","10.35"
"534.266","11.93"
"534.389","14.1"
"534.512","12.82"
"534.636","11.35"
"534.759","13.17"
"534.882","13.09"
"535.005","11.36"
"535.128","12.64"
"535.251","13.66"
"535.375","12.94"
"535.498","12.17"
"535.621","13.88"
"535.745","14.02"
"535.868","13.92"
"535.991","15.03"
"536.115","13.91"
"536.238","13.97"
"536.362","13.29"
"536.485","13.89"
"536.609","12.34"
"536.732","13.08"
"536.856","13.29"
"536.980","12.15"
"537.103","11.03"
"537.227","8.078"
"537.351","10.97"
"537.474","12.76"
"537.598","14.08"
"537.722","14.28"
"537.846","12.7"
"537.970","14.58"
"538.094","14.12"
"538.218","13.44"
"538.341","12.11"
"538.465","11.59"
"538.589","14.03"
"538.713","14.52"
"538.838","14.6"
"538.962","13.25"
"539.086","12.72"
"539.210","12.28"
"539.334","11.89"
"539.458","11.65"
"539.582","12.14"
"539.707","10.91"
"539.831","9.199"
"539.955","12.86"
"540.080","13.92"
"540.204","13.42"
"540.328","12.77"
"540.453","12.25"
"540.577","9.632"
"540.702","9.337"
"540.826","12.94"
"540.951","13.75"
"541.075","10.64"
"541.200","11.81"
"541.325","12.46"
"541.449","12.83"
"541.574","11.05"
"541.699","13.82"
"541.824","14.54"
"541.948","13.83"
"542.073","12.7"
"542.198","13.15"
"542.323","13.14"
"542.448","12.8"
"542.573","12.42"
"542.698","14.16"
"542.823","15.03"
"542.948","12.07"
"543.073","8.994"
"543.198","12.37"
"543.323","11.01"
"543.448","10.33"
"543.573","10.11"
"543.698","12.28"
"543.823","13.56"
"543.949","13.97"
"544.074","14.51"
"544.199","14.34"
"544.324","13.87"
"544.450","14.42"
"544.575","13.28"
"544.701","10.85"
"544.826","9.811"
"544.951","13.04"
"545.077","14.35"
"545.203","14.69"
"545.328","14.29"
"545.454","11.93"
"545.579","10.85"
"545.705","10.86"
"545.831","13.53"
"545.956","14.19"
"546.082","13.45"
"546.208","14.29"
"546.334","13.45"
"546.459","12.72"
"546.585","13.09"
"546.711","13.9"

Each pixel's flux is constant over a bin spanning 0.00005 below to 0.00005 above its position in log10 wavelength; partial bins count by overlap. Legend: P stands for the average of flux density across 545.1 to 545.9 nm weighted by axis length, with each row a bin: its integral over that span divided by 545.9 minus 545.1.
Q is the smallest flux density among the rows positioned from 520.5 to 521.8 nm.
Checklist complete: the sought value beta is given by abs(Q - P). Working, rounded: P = 12.8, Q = 6.142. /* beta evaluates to 6.6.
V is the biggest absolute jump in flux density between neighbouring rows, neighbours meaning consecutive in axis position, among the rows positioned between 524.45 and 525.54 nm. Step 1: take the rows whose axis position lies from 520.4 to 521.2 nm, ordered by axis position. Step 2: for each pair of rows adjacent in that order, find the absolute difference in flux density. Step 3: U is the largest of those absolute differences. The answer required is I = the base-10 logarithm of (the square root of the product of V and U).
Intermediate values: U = 1.9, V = 3.0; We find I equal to 0.37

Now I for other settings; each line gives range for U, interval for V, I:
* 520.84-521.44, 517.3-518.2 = 0.48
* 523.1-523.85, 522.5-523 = 0.48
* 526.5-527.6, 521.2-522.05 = 0.39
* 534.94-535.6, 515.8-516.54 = 0.10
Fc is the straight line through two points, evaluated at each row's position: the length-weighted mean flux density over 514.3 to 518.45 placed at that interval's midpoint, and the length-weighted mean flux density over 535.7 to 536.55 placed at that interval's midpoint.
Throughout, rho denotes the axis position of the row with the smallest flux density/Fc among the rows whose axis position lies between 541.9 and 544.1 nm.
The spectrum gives 543.073 nm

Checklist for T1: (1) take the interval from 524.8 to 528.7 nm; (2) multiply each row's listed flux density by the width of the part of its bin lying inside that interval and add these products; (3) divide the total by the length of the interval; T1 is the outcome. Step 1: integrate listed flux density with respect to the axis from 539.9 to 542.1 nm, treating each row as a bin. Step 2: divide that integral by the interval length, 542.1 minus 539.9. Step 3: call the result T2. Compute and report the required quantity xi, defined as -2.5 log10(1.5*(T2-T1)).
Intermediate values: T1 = 11.4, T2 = 12.5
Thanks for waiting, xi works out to -0.5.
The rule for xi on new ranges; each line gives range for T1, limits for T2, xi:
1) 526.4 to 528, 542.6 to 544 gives -1.1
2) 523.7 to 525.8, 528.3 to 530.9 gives 2.9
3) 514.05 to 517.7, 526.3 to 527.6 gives -0.5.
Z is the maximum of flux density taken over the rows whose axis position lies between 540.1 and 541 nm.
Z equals 13.75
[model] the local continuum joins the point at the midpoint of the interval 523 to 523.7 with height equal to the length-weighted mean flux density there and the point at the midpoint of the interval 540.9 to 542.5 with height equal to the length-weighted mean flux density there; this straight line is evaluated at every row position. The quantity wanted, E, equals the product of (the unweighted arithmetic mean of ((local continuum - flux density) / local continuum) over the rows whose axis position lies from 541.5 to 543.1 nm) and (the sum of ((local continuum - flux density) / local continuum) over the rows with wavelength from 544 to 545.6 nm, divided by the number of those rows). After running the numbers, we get 0.0001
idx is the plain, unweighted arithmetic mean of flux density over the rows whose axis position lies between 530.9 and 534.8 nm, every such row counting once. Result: 12.5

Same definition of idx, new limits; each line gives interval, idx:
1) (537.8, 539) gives 13.5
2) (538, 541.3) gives 12.4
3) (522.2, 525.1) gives 12.2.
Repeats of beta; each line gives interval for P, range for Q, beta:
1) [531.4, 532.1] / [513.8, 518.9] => 10.1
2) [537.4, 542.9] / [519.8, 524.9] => 6.6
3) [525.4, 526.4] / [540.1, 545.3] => 3.5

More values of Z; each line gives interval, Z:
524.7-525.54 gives 14.22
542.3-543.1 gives 15.03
